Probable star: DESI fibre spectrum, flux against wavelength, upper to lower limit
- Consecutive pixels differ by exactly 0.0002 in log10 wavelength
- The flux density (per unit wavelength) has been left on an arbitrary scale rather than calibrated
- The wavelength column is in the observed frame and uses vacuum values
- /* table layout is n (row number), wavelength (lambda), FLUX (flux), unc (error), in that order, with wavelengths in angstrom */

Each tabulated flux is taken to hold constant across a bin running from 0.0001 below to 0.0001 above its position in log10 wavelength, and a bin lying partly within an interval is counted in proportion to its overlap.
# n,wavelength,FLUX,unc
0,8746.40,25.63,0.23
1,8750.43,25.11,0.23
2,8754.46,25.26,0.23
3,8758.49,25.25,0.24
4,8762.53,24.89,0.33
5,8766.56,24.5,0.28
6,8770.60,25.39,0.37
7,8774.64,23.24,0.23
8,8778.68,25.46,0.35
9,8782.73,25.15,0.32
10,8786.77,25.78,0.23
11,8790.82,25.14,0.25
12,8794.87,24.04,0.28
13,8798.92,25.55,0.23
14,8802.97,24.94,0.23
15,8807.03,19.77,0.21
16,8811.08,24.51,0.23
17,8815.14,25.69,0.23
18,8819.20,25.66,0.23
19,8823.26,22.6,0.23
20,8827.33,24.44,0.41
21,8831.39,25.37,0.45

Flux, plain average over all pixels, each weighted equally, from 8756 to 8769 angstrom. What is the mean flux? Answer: 24.9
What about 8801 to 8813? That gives 23.1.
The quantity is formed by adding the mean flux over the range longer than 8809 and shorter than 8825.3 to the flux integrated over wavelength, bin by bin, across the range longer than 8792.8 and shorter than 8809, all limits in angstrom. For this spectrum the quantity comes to 406.8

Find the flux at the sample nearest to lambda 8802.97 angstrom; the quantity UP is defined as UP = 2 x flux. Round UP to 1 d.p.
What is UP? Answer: 49.9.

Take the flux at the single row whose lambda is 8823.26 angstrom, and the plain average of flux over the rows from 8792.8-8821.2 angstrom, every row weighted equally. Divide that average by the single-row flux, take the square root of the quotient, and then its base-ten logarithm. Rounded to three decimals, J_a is 0.016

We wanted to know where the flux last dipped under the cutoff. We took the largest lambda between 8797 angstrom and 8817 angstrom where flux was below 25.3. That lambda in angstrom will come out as 8811.08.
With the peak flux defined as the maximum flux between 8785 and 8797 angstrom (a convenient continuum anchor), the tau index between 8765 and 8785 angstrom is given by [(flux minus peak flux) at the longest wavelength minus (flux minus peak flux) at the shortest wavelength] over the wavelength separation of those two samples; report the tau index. 0.040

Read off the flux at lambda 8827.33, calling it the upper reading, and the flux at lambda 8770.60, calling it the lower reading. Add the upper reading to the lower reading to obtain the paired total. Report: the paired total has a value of 49.8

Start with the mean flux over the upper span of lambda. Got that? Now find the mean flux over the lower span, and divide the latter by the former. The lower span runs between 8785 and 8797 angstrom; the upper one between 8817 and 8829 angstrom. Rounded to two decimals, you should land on 1.03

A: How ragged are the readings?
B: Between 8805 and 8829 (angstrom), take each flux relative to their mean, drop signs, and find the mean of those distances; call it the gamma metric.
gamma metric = 1.73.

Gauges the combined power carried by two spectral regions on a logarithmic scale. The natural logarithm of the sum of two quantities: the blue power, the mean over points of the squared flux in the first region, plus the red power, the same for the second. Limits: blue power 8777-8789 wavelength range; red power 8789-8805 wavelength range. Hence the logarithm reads 7.15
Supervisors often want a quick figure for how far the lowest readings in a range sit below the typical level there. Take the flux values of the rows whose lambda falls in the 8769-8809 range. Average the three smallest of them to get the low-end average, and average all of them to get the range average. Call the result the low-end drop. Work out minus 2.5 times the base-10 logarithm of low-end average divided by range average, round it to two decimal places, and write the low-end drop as 0.10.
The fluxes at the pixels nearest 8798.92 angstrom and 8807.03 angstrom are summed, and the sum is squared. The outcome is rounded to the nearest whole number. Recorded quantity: 2054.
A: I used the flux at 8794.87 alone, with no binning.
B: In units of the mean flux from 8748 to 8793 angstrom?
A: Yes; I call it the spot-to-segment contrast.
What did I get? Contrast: 0.96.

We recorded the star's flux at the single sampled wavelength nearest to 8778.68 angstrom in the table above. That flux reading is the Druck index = 25.46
